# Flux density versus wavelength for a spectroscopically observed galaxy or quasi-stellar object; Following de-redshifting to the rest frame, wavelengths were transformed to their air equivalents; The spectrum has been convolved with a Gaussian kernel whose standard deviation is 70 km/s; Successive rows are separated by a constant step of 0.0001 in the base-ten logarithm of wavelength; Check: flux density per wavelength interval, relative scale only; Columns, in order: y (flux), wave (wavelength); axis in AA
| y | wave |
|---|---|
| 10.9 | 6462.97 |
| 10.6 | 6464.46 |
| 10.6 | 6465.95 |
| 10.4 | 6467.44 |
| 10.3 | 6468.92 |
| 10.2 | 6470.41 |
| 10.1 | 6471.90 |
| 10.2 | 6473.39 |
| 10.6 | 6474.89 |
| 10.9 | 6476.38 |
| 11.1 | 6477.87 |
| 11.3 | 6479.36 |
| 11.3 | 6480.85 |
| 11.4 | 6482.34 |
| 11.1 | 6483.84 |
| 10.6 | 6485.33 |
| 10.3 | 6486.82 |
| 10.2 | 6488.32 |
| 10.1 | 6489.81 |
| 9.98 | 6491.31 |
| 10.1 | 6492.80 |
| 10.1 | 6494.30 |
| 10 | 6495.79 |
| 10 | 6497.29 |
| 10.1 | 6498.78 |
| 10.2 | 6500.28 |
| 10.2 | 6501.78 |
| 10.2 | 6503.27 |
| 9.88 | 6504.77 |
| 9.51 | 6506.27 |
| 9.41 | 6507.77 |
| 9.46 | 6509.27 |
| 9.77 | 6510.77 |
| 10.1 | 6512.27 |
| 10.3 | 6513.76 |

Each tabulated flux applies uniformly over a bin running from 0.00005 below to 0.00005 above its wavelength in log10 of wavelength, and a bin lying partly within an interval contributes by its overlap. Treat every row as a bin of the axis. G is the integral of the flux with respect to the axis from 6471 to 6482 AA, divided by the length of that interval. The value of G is 10.8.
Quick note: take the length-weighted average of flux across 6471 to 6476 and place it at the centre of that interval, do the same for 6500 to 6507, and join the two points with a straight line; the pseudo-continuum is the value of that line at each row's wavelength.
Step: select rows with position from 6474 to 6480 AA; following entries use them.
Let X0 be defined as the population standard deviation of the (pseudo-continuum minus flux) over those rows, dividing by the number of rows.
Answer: 0.28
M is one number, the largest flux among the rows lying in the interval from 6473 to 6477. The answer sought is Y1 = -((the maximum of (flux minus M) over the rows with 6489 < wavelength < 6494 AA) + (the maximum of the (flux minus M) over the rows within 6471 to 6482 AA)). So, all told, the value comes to 0.40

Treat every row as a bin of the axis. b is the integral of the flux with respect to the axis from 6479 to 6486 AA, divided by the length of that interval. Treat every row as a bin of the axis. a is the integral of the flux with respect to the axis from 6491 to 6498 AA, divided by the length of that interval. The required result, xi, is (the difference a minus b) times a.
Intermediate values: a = 10.0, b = 11.1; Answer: -11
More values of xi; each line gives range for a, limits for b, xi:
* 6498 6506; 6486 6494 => -1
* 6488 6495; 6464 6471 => -3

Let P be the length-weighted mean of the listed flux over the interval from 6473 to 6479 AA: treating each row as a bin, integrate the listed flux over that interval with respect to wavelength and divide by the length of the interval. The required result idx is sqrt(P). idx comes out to 3.28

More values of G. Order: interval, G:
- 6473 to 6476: 10.5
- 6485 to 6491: 10.2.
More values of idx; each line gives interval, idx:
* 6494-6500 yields 3.17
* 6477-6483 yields 3.36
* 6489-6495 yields 3.17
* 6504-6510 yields 3.09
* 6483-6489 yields 3.25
